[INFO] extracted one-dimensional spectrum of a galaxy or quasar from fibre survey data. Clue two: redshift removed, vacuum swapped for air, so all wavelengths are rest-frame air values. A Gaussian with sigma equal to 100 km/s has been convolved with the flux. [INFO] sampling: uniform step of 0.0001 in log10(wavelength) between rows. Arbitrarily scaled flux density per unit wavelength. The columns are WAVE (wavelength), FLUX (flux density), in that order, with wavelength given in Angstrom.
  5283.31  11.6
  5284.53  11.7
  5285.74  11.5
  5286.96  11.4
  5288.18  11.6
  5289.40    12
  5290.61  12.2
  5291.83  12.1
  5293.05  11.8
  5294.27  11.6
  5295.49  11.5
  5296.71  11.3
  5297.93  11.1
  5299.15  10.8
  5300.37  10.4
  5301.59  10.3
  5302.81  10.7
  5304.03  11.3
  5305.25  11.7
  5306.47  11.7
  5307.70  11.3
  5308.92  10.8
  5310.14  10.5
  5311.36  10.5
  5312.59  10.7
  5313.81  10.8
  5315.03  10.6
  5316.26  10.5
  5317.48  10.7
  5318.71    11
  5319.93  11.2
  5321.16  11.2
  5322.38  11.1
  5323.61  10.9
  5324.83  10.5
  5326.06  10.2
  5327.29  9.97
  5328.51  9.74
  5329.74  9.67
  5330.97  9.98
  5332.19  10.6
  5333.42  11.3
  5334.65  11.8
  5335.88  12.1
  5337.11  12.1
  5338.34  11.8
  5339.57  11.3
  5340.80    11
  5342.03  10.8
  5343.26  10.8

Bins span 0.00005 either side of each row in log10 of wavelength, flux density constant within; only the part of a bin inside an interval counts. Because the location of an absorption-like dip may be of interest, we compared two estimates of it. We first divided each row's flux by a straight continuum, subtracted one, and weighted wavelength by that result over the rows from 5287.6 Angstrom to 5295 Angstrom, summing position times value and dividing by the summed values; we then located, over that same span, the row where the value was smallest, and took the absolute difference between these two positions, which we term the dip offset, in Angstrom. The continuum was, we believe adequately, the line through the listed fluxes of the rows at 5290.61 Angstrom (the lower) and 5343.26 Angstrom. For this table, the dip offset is 2.9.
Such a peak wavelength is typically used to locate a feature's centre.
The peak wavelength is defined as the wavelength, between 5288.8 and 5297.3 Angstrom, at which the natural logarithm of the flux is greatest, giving 5290.61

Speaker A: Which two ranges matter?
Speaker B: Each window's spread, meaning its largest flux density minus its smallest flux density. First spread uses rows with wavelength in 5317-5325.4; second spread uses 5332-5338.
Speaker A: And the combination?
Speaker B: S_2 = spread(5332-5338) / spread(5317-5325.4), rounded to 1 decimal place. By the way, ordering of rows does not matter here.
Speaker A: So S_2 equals 2.1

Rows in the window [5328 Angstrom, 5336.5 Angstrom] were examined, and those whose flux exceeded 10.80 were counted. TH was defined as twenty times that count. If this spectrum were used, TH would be 60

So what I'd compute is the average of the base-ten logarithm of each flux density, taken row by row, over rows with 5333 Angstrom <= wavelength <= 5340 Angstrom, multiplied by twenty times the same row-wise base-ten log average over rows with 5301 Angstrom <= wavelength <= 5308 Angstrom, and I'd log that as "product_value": 22.4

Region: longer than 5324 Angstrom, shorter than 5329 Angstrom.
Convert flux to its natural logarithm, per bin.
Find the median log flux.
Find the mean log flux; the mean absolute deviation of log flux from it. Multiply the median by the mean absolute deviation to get 0.057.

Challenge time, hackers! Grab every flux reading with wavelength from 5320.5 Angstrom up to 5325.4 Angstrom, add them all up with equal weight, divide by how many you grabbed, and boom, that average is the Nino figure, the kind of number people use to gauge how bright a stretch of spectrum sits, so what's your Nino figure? 10.9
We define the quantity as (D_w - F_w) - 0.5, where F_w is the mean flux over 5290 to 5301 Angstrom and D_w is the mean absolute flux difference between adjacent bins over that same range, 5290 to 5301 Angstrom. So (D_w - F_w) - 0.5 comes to -11.7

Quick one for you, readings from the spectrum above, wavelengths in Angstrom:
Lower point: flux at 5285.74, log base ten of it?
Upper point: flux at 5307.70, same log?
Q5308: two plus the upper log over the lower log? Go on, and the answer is 2.99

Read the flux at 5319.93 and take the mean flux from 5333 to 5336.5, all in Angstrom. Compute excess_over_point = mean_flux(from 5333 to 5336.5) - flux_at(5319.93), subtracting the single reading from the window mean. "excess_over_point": 0.5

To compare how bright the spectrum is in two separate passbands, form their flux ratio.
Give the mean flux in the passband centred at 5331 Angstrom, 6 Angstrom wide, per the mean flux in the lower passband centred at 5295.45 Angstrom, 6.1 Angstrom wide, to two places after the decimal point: 0.90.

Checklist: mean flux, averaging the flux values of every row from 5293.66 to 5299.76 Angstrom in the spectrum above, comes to 11.26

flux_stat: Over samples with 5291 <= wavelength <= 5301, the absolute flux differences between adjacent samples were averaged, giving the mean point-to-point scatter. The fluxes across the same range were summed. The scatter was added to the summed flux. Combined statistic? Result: 91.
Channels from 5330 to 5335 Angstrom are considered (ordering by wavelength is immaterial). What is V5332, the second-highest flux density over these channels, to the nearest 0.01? 11.30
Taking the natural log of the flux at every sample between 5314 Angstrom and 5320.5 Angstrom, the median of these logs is 2.370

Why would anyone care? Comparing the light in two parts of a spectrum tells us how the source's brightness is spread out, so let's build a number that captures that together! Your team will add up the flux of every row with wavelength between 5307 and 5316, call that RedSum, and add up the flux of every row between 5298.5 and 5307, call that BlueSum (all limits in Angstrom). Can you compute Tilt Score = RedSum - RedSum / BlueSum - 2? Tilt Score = 72.2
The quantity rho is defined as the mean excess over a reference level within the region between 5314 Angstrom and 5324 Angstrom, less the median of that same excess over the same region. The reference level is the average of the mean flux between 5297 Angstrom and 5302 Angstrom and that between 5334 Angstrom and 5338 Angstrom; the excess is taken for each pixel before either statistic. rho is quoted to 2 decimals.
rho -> -0.05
